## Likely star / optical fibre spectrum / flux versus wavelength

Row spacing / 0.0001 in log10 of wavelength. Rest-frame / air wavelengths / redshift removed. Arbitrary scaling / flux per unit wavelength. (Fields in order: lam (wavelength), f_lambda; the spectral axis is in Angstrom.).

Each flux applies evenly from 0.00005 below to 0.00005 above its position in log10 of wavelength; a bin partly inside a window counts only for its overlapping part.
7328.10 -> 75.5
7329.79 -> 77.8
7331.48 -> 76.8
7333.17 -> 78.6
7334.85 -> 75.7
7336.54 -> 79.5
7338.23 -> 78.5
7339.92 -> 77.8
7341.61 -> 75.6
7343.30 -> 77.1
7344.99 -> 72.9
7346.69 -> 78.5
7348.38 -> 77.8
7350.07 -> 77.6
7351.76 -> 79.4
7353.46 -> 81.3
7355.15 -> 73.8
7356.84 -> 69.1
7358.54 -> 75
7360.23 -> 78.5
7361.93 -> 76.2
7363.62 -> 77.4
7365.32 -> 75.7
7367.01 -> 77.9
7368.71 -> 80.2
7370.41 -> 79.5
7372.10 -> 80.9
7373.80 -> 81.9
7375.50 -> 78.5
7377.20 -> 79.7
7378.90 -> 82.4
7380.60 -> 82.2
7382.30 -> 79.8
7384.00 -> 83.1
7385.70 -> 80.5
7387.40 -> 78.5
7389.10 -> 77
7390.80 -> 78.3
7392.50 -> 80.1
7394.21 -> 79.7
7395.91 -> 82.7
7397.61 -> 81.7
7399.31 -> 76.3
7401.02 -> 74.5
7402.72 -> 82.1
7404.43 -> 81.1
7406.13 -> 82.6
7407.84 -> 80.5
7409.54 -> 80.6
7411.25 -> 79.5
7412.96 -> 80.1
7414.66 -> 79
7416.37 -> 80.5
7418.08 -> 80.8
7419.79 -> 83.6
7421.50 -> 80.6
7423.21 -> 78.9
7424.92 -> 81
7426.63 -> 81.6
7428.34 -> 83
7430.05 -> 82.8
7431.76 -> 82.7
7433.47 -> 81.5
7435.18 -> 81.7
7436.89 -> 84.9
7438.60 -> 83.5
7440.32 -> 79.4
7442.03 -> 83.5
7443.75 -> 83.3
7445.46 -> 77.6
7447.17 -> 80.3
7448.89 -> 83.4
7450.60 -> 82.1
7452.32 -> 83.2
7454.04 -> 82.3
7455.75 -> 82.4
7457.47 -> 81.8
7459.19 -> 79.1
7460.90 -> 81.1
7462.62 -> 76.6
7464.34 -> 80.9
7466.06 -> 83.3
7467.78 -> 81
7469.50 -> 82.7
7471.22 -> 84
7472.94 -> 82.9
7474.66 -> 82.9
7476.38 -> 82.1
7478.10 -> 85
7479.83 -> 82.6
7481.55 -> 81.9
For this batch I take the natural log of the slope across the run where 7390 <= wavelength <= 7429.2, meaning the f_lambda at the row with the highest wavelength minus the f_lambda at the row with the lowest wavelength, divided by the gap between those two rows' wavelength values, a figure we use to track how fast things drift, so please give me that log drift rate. -2.1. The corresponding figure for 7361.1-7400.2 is -5.9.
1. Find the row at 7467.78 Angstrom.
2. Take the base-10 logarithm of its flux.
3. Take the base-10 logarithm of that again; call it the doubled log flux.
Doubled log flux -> 0.281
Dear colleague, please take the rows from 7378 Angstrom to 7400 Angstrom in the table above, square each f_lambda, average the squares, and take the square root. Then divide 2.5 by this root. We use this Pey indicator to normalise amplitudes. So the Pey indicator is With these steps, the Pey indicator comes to 0.0312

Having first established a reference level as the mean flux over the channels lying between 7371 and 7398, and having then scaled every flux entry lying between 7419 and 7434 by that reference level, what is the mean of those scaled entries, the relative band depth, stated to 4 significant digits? 1.016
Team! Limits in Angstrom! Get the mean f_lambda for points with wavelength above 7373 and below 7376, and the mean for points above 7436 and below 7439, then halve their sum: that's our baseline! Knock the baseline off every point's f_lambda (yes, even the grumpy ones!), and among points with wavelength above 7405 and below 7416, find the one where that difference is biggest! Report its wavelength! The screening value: 7406.13 Angstrom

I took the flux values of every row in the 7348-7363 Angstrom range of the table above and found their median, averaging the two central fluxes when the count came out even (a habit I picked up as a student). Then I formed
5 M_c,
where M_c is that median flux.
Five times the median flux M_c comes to 388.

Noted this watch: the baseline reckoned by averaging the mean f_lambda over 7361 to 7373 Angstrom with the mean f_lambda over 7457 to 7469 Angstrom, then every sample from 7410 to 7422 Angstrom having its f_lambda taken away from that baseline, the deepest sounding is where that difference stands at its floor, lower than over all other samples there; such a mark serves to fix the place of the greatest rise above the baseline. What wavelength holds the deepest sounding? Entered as 7419.79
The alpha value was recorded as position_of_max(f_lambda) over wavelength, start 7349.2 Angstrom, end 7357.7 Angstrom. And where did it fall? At 7353.46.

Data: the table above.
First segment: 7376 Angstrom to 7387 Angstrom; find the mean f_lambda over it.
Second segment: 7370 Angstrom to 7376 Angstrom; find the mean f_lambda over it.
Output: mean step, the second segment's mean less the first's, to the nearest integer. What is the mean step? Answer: -1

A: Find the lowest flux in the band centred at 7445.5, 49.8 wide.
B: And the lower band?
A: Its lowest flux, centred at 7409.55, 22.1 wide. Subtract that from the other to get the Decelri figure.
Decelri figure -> 2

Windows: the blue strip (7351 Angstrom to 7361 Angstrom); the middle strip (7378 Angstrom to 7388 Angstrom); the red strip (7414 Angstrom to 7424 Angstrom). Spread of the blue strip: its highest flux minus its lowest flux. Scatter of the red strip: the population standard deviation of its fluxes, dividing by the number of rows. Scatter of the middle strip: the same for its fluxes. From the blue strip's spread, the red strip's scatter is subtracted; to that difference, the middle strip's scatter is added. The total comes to 12.3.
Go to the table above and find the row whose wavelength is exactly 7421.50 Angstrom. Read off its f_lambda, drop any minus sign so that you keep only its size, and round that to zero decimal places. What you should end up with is 81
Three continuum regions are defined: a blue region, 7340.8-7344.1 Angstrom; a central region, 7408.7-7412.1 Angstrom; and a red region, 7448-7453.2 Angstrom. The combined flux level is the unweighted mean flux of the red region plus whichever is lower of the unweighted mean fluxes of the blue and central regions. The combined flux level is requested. 159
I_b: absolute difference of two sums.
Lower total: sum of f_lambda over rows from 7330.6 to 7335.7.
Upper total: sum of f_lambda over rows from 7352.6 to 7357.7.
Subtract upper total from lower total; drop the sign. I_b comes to 7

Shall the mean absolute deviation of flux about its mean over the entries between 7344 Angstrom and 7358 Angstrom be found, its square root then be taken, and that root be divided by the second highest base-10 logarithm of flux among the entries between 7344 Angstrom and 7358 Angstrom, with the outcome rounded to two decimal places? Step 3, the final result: 0.95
